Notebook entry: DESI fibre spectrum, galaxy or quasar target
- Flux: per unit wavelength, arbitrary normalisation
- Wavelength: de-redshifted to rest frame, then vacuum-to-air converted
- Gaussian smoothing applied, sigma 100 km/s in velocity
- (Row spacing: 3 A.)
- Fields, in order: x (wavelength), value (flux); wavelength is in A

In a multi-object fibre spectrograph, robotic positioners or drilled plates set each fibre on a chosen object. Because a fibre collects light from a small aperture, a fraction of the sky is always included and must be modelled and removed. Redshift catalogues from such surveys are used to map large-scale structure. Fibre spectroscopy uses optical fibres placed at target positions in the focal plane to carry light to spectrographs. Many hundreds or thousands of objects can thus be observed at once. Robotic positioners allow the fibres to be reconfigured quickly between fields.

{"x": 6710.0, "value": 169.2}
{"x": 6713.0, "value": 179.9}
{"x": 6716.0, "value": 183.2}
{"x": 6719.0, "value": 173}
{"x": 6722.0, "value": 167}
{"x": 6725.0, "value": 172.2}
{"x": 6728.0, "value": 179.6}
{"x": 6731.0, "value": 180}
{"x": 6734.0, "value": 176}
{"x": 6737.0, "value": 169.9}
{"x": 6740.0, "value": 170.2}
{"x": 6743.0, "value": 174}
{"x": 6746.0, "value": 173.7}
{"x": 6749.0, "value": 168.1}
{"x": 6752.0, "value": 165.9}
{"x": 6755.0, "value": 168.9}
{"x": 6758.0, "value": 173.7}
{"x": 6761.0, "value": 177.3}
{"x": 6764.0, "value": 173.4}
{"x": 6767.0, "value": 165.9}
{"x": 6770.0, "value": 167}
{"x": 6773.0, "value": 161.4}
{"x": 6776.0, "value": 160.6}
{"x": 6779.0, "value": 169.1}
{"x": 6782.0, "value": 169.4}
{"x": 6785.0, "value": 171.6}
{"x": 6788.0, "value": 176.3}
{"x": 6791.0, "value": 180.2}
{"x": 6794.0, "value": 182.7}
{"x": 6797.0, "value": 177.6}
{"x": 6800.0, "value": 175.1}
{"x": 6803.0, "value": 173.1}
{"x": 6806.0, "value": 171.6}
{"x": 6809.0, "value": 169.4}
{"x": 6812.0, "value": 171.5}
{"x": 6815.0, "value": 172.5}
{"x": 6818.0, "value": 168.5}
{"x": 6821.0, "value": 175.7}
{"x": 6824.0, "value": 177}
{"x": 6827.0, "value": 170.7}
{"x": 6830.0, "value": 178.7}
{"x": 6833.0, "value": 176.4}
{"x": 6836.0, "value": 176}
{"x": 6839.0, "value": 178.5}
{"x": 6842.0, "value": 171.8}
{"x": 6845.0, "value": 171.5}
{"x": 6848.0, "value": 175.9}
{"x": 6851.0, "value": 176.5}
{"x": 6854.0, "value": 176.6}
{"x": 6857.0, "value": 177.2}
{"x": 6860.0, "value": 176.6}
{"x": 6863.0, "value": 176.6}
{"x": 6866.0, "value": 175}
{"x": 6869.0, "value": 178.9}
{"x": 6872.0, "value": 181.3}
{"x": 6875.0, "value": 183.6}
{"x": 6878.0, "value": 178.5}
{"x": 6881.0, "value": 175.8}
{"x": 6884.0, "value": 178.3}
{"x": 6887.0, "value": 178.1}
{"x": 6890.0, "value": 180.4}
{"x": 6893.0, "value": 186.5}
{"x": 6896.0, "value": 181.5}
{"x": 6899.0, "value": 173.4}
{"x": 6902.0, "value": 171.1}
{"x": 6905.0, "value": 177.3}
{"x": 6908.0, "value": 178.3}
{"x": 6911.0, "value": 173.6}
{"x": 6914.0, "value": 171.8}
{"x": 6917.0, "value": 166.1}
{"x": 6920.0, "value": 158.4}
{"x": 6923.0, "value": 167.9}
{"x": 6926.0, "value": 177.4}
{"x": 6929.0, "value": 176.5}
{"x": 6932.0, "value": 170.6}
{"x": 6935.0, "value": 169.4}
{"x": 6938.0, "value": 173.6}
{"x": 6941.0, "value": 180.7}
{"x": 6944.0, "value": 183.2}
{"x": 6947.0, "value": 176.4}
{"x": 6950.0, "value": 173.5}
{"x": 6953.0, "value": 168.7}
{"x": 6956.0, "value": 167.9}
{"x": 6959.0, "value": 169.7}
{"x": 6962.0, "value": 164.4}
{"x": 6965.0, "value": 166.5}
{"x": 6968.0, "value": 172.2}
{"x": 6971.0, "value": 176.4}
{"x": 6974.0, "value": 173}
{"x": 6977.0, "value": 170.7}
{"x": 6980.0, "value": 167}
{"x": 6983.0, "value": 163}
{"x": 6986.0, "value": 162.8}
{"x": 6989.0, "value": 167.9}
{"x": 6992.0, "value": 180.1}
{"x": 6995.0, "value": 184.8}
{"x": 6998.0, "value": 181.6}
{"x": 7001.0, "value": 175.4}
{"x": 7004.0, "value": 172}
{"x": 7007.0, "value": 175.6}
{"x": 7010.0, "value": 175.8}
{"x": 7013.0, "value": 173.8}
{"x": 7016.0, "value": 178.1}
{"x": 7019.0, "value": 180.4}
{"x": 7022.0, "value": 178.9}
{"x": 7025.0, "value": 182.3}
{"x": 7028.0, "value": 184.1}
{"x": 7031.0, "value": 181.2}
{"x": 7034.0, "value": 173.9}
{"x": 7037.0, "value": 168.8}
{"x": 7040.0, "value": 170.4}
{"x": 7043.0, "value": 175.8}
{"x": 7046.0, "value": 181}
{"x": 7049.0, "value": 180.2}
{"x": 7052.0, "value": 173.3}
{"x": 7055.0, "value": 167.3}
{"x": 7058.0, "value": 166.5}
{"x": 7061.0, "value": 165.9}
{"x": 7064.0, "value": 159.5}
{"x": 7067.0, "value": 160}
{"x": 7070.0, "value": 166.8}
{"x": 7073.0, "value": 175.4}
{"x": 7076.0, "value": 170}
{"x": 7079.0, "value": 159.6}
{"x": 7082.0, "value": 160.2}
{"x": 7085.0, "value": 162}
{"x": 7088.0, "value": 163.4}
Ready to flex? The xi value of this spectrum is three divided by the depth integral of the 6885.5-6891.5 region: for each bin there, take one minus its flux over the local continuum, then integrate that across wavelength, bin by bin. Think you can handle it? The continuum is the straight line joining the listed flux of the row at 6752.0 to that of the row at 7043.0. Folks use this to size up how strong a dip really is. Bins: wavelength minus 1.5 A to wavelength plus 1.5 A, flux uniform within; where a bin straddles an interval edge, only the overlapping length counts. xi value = -10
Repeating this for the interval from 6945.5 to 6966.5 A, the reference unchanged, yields 8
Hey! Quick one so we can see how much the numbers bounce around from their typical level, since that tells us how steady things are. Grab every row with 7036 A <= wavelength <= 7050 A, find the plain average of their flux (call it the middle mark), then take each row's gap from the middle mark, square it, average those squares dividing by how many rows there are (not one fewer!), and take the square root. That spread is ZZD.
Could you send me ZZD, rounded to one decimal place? 5.0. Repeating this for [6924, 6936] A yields 3.5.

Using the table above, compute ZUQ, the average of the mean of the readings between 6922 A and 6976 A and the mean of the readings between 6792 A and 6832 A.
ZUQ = 173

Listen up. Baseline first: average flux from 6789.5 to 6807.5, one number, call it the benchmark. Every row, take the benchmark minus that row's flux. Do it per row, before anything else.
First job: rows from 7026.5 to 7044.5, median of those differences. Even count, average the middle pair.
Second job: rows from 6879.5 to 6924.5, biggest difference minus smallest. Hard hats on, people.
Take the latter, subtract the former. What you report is 26.2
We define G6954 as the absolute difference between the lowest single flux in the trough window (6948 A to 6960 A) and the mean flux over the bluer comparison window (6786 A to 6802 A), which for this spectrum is 10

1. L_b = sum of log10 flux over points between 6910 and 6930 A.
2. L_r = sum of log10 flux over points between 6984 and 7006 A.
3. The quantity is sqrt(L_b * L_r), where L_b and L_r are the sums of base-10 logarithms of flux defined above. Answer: 15.7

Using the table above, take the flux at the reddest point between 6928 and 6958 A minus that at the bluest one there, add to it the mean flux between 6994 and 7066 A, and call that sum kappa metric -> 167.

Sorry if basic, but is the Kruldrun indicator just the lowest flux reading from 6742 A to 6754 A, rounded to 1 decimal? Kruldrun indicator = 165.9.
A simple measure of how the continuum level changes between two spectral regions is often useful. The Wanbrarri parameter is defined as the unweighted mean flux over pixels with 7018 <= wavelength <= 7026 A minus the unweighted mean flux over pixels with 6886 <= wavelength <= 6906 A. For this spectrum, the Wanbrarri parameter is 2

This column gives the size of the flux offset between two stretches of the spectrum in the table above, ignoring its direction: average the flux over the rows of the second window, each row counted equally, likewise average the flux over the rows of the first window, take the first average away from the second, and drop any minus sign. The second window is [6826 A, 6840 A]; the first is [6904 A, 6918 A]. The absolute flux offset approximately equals 3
